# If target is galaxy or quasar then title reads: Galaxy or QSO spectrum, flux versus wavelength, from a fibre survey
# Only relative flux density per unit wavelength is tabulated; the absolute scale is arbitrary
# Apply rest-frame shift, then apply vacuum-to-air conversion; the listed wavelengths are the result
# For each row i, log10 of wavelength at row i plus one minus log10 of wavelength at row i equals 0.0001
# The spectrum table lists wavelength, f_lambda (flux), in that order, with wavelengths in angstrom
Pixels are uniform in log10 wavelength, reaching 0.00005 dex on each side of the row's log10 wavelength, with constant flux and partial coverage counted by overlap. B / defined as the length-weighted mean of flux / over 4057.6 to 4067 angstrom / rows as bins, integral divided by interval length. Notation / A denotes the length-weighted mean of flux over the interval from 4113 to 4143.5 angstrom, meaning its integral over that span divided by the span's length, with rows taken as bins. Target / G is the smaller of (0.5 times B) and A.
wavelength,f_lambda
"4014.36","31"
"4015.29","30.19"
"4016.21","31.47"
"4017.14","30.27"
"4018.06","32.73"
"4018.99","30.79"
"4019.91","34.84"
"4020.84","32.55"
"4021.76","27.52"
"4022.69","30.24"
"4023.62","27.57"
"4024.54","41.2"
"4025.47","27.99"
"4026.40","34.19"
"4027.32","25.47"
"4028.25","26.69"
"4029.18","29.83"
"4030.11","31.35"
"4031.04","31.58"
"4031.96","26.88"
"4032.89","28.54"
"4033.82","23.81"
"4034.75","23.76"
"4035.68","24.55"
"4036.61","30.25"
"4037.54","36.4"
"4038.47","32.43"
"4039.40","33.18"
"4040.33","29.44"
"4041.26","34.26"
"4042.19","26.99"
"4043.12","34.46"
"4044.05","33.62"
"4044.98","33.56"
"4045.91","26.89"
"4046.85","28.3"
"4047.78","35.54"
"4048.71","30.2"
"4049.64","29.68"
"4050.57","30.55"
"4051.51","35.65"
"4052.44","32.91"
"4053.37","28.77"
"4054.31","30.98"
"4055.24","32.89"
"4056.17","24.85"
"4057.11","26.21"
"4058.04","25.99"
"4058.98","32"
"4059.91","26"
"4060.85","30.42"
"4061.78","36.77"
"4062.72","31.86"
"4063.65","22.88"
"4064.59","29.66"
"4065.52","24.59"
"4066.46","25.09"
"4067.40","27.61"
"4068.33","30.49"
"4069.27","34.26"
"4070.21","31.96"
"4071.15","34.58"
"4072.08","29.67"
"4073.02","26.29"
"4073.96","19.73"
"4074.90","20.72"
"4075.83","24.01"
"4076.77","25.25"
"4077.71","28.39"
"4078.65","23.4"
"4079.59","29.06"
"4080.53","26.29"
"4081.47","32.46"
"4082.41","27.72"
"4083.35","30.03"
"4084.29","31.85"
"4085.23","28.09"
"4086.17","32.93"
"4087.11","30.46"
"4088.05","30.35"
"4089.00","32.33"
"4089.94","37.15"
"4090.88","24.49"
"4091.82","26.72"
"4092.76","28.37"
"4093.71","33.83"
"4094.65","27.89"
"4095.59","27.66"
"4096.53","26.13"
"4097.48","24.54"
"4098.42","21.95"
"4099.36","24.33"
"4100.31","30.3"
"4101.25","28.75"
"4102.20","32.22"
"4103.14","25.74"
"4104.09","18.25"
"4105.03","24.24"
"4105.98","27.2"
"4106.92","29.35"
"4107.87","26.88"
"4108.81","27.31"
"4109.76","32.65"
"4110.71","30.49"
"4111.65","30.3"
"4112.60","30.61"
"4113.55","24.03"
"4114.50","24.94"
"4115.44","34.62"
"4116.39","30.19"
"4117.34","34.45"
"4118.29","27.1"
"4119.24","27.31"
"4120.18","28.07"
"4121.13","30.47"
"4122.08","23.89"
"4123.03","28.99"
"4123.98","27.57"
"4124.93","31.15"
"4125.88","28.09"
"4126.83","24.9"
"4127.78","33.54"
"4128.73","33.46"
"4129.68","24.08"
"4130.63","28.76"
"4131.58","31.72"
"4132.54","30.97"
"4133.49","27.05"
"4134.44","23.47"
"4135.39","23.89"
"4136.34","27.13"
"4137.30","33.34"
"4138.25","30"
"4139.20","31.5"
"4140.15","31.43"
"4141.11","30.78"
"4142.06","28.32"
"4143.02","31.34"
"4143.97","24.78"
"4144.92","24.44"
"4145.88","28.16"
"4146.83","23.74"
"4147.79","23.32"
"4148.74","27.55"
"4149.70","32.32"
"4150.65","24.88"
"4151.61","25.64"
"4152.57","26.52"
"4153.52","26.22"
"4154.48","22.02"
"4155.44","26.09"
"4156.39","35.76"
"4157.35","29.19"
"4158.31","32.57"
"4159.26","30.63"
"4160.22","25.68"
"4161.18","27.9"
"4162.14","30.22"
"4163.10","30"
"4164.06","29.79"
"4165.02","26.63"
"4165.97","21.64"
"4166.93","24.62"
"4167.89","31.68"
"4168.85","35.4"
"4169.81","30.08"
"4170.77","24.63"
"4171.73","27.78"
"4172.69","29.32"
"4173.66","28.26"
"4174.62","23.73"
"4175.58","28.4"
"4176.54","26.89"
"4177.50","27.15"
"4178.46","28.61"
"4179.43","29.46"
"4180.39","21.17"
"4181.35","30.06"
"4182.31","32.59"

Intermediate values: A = 29.0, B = 29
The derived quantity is 14.3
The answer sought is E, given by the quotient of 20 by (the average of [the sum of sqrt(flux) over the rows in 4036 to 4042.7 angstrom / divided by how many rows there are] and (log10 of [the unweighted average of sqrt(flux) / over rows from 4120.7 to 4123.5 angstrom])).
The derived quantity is 6.3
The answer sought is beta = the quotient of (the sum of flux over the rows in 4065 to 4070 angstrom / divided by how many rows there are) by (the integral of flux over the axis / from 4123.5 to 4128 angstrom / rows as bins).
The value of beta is 0.22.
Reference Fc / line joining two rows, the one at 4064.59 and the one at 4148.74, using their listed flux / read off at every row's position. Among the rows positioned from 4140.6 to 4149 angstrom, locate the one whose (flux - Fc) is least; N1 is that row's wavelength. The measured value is 4147.79 angstrom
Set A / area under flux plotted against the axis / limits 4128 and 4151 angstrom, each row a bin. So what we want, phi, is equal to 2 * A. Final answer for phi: 1300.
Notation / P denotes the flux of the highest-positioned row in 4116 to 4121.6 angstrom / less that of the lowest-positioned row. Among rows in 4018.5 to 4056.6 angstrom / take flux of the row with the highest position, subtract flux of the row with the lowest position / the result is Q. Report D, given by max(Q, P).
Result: 0.3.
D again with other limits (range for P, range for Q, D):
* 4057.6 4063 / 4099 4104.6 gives 5.9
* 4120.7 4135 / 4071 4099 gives -7.0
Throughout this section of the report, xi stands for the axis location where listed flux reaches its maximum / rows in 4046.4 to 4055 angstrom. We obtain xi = 4051.51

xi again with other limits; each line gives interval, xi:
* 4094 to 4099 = 4094.65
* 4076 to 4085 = 4081.47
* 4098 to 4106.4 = 4102.20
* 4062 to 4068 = 4062.72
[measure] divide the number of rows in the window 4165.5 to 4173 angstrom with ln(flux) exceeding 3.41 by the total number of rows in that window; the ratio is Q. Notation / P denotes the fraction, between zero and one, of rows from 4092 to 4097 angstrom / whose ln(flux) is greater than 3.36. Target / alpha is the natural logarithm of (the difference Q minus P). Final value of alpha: -3.0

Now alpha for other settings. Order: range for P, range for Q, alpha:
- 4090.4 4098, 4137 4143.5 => -0.5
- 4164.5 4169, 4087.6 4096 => -3.1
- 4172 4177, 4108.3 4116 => -0.9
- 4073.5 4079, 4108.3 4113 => -0.2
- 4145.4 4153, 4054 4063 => -0.7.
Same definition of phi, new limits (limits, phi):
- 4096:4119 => 1277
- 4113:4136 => 1309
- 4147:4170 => 1293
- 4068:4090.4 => 1301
